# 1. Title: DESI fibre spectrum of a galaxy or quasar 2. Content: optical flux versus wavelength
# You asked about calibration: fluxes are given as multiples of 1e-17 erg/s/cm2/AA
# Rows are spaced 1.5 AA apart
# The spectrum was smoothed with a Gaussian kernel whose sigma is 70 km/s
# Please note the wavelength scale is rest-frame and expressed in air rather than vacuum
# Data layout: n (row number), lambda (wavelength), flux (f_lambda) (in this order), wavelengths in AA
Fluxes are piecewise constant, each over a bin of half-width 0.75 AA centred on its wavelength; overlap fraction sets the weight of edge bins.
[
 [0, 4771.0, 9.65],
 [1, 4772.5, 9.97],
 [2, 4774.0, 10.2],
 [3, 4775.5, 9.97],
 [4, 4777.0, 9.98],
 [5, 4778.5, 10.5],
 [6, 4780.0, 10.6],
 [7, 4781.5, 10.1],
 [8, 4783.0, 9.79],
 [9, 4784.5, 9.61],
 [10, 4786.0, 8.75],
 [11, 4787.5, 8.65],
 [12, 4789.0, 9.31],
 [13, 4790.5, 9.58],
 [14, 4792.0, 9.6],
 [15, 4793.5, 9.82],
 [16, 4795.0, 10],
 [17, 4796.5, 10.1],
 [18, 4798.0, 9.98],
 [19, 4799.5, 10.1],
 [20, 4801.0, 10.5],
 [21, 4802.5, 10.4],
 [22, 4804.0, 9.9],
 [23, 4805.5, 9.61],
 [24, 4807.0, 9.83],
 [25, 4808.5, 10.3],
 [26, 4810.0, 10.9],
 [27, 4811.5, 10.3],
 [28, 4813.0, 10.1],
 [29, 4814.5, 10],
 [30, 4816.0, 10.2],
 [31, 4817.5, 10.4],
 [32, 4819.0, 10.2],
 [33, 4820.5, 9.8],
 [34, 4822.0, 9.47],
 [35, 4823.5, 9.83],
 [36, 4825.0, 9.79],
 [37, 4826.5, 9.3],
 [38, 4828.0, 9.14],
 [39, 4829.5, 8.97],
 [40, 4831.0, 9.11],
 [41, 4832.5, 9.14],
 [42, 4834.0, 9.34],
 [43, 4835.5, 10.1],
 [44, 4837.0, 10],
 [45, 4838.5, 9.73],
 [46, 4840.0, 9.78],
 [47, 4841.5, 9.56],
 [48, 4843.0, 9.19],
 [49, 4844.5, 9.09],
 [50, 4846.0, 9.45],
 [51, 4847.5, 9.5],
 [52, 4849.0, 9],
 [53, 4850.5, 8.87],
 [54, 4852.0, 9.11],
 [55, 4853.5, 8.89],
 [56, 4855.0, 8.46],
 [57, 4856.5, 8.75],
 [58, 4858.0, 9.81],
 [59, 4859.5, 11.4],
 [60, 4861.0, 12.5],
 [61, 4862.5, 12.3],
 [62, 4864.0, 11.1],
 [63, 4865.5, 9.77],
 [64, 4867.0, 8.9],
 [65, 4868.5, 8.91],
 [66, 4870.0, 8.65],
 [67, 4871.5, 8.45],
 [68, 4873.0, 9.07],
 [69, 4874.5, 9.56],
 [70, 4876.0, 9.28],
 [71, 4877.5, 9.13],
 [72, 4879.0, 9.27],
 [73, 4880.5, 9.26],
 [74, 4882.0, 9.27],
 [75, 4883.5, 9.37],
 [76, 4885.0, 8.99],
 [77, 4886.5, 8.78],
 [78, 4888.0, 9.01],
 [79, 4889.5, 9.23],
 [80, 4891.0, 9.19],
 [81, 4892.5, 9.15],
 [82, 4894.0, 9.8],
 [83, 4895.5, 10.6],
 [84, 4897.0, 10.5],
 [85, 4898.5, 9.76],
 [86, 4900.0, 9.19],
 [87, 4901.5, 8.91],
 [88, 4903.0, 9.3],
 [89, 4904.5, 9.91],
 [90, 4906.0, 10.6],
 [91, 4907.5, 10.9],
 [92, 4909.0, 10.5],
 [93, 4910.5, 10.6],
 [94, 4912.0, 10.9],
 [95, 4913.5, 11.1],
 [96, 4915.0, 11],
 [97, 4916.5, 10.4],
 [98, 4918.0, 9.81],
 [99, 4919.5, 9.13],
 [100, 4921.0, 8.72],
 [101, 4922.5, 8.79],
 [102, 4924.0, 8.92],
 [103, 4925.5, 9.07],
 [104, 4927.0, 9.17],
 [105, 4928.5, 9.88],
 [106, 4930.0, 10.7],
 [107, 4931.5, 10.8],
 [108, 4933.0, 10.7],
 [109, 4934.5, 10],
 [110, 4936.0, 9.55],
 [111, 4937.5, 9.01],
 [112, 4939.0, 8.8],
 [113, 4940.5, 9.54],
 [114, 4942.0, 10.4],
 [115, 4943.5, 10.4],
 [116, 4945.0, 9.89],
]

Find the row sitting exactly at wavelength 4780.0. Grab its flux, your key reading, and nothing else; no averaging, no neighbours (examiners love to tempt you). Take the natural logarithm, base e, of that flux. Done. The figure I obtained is 2.36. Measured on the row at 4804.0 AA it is 2.29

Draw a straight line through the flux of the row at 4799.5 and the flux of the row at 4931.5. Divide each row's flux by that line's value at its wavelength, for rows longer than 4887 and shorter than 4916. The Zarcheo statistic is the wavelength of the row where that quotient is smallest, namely 4901.5 AA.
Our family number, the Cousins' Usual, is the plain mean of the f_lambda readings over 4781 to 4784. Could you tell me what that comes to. 9.9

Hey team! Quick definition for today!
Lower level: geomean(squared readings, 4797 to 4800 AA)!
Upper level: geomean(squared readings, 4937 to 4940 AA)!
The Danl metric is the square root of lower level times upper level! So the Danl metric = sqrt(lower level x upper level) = 89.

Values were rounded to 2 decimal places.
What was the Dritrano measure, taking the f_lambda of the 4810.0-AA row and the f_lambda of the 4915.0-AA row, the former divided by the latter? 0.99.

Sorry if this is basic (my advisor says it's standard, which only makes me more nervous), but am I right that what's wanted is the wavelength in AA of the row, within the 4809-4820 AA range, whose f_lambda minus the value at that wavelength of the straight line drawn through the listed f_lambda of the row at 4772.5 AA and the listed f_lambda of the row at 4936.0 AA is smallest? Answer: 4814.5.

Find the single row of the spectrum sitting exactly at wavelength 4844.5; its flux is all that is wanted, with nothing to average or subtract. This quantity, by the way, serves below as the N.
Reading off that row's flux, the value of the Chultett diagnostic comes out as 9.09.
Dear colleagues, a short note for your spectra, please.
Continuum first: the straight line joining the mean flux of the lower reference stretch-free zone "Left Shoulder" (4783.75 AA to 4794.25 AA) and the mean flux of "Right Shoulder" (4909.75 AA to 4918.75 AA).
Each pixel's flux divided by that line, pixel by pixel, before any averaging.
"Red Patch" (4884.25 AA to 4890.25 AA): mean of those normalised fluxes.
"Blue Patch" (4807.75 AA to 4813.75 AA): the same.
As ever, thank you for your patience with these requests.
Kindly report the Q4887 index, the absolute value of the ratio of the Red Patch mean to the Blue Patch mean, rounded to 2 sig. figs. 0.80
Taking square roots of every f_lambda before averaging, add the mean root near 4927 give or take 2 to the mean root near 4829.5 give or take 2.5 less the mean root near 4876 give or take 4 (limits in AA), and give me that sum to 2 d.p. 3.03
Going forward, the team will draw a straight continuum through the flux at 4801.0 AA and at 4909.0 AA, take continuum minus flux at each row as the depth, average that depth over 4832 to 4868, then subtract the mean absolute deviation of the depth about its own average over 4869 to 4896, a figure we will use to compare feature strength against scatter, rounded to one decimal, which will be 0.5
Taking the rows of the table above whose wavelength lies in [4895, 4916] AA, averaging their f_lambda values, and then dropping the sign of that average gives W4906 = 10.3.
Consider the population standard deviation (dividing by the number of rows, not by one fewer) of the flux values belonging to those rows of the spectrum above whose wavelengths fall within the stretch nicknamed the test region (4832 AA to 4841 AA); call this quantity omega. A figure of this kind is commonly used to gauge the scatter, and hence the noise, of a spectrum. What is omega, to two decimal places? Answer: 0.34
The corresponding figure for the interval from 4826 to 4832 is 0.12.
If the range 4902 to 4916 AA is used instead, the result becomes 0.55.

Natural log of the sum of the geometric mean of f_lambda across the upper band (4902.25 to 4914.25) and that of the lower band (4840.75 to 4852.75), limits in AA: 2.98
